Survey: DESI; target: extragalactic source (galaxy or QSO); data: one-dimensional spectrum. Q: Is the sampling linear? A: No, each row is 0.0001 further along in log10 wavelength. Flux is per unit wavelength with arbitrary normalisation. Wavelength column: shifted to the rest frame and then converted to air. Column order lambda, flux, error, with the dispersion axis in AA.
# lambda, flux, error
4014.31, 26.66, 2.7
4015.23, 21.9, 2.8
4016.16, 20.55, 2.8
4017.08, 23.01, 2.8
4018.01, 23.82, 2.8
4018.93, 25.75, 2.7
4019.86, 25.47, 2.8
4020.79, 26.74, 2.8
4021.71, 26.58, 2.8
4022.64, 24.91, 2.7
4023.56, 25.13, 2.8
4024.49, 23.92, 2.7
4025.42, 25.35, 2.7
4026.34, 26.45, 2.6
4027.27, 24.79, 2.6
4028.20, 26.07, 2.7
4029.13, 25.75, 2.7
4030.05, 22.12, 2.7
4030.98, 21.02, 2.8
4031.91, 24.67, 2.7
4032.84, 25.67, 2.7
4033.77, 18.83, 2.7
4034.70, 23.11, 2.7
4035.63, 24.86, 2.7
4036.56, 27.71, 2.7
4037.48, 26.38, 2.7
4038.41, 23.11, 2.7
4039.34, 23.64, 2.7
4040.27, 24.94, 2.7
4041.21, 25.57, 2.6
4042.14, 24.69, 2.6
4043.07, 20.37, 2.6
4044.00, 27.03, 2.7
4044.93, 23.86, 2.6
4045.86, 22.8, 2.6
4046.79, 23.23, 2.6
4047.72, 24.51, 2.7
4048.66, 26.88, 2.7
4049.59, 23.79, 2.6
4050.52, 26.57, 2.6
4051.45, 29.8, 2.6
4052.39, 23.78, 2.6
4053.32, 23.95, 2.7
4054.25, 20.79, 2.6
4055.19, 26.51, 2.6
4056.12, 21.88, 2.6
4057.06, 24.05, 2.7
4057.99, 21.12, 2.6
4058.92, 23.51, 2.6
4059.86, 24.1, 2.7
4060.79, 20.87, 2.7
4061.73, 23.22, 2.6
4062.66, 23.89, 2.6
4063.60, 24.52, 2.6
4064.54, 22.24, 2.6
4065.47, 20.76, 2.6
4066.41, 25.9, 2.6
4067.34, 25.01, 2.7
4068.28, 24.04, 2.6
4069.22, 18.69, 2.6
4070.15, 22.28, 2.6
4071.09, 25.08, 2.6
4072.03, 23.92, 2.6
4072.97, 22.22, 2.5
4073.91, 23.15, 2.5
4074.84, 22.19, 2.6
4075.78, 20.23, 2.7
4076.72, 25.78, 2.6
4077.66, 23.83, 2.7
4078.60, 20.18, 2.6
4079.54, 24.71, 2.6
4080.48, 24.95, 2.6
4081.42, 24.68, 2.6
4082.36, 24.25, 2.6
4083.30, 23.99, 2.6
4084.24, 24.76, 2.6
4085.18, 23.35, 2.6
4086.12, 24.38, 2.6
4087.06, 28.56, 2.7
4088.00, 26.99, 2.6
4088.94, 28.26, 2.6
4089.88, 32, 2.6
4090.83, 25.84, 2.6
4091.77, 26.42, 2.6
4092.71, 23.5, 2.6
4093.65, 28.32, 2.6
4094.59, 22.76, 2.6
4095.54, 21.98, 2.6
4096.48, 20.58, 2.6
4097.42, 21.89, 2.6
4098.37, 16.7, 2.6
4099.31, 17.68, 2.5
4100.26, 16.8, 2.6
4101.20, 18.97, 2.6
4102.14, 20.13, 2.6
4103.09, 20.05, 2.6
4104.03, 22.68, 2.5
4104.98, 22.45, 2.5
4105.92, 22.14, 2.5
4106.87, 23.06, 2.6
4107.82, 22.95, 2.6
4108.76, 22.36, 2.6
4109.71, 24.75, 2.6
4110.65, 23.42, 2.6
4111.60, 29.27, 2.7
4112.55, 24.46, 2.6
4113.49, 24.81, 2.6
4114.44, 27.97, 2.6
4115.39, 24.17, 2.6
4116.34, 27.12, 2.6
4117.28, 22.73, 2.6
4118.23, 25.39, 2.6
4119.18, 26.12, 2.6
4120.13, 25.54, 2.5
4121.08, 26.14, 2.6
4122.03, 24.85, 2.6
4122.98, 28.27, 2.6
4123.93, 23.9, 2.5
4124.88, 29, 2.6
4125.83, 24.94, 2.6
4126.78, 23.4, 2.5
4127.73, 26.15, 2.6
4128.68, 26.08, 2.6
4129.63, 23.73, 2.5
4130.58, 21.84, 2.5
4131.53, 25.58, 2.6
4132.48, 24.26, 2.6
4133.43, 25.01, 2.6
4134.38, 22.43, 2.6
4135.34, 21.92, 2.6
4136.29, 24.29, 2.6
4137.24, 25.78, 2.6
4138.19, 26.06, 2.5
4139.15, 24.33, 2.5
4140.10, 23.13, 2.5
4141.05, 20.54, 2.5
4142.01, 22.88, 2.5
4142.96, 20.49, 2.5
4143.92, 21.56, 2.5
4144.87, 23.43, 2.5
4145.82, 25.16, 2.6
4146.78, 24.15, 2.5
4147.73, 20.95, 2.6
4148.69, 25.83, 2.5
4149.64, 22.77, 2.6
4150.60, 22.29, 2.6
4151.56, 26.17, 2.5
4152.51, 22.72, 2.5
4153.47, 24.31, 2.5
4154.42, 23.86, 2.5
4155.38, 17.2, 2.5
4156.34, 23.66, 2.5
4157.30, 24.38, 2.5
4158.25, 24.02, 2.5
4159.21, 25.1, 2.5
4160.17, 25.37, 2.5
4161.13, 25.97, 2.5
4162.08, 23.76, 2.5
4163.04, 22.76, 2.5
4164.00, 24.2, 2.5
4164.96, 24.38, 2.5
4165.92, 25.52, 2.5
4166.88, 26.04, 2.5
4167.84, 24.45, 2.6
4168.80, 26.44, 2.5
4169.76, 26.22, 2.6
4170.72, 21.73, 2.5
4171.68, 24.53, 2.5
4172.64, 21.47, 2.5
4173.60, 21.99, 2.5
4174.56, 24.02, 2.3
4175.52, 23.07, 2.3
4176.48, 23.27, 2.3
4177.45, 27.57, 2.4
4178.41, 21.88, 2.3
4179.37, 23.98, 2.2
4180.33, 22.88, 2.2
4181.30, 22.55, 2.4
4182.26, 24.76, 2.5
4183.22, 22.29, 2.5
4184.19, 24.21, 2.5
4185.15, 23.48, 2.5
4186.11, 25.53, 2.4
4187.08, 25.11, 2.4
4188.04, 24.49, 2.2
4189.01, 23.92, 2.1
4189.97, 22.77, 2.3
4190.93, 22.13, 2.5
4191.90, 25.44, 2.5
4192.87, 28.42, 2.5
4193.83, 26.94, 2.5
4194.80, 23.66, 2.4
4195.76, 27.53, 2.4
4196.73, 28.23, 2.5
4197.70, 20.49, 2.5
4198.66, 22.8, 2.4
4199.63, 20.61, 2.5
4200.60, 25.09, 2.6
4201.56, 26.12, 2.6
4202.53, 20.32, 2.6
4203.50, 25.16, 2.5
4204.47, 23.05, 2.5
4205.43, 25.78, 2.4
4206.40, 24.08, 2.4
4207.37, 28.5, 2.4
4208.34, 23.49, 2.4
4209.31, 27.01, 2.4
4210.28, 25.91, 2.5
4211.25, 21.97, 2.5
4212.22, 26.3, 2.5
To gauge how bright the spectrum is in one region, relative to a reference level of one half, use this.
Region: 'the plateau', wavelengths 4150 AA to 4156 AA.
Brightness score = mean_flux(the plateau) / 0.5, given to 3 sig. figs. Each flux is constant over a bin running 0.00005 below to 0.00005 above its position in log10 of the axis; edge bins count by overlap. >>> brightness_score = 45.5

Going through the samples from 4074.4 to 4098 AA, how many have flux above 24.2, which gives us 14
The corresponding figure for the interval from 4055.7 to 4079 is 5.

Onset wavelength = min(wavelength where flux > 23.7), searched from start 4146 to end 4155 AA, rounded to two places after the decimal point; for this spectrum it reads 4146.78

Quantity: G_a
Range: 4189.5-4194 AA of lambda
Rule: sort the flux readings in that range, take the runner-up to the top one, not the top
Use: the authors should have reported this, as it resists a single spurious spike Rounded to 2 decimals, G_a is 26.94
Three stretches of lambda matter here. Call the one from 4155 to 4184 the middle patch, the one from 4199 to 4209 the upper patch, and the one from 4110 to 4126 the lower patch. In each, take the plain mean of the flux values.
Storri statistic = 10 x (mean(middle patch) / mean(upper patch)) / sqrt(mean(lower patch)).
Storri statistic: 1.94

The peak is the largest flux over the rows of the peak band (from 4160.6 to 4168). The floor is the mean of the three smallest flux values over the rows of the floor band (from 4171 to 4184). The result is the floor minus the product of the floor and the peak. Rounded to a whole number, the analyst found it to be -545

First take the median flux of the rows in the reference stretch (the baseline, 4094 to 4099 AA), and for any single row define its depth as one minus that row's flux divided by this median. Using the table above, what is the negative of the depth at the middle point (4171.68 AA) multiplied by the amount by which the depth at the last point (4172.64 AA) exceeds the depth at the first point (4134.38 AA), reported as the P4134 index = 0.005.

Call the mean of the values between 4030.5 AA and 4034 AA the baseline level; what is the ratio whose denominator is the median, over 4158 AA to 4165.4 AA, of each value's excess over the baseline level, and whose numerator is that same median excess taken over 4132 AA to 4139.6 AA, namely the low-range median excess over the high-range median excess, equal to 1.0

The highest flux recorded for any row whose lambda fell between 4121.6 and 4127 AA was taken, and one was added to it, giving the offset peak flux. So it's 30.0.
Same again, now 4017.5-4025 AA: 27.7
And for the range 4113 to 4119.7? 29.0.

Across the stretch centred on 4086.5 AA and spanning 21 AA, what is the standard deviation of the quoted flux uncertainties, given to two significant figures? 0.029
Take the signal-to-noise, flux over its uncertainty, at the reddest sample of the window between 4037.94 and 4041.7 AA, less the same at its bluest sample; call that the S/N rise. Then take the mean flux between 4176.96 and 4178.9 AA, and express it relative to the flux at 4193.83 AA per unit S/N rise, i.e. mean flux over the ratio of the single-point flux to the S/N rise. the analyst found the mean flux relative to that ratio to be 1.2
